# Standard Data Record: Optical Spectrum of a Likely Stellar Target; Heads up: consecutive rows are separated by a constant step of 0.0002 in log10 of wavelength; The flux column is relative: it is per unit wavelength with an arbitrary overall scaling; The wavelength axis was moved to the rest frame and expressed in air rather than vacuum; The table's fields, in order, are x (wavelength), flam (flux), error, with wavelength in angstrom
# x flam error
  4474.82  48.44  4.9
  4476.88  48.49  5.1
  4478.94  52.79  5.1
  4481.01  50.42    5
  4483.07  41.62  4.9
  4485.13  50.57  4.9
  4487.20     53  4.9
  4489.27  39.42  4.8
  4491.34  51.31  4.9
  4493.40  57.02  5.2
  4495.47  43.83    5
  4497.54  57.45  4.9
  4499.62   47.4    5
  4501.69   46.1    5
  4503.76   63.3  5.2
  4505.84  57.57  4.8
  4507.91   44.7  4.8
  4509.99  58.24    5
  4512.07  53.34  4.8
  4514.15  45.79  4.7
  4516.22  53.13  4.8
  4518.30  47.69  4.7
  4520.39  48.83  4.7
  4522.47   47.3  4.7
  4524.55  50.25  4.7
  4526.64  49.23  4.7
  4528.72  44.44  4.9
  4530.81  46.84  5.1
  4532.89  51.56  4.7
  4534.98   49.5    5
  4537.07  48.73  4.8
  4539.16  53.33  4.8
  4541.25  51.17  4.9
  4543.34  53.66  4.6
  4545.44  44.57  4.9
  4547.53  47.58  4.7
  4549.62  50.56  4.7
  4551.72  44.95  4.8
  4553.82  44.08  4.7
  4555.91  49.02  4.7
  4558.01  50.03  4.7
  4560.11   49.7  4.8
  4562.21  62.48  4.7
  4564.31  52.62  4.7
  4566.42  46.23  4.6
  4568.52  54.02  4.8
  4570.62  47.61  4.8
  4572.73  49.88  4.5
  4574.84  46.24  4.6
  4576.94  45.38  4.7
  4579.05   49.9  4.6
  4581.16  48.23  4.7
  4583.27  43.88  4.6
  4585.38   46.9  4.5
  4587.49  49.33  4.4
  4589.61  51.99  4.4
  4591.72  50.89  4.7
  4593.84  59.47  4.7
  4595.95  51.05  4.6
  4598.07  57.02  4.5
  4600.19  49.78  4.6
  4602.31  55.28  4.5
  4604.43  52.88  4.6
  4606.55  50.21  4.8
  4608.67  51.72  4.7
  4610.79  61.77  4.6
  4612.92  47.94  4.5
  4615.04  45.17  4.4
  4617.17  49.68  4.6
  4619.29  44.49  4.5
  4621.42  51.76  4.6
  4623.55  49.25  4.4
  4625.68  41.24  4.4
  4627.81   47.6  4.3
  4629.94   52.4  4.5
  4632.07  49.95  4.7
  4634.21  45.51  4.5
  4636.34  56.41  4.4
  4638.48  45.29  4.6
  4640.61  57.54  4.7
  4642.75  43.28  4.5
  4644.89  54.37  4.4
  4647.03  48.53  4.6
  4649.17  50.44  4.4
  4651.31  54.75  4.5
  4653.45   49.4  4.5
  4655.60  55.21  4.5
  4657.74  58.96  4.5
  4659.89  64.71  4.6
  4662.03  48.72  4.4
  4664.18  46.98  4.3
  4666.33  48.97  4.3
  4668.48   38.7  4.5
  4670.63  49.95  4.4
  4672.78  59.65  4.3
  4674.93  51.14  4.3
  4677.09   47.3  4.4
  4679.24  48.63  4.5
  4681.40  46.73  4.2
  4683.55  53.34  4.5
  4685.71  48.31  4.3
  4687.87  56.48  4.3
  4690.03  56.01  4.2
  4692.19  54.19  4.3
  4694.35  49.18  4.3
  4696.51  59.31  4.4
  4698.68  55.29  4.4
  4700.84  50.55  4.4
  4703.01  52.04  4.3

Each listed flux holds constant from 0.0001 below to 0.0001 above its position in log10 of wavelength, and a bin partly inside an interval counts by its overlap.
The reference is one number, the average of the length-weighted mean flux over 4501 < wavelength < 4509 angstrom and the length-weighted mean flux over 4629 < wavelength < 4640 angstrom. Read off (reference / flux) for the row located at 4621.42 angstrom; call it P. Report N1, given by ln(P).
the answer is 0.00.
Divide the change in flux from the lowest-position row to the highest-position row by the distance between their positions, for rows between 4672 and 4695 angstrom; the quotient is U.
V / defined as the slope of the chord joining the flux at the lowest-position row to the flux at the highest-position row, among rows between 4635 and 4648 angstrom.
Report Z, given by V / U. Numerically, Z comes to 2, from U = -0.49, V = -0.74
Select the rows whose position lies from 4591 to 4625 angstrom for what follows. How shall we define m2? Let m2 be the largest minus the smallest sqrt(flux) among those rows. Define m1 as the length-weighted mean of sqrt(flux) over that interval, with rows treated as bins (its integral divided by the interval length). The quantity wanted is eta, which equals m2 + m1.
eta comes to 8.37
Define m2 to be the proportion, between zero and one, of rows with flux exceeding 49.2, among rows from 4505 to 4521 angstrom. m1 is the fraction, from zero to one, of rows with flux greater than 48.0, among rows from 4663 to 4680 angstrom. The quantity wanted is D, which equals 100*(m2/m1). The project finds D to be 80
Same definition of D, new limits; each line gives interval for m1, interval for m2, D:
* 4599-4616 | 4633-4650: 67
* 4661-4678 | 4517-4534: 60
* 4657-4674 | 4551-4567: 67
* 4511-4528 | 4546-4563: 80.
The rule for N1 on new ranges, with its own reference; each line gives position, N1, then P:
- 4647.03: 0.06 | 1.07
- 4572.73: 0.04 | 1.04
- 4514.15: 0.12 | 1.13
